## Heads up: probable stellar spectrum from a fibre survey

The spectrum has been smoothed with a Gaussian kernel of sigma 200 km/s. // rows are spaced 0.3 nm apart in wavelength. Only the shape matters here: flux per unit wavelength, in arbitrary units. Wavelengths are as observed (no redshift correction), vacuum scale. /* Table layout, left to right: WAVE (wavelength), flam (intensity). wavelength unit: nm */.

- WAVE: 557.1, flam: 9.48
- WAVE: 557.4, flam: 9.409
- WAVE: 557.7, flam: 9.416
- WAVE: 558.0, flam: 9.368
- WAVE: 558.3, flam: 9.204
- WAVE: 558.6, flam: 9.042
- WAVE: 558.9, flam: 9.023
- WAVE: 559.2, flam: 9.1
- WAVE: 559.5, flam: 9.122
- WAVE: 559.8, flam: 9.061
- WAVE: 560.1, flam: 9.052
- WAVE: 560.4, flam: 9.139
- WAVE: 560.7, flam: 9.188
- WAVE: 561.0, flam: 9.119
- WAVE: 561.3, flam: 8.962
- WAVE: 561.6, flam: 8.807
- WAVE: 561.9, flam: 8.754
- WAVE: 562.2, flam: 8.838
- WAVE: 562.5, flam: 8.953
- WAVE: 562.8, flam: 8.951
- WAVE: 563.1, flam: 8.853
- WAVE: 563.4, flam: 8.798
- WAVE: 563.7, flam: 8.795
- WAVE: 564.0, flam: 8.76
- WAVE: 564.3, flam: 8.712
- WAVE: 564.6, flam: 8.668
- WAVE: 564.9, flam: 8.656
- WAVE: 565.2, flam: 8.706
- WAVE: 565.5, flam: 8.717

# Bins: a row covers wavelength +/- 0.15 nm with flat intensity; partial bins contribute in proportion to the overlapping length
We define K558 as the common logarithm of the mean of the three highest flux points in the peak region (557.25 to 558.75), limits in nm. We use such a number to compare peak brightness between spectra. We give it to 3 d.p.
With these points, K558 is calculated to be 0.973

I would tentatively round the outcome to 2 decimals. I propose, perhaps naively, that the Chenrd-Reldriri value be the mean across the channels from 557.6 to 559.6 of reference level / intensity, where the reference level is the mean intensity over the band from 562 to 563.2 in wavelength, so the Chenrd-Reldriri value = 0.97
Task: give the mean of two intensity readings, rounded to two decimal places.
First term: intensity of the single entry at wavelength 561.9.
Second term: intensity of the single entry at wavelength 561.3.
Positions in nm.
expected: 8.86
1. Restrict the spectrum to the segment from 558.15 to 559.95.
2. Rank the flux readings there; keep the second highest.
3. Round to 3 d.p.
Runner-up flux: 9.122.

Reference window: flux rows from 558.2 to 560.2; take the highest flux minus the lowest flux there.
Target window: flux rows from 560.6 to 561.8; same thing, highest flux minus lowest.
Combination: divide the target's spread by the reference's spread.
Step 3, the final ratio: 2.1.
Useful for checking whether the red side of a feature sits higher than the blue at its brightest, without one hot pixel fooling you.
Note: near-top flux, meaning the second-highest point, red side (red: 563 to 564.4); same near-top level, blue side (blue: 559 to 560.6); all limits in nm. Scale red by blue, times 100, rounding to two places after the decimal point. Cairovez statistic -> 96.45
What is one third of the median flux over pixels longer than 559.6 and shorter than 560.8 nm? 3.03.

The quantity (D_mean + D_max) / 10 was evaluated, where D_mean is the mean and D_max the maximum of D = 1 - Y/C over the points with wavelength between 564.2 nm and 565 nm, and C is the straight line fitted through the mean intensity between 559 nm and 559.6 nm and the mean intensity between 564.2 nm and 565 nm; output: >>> 0.0001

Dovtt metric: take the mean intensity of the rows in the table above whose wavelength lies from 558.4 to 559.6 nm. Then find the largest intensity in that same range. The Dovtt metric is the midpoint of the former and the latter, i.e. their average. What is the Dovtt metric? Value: 9.10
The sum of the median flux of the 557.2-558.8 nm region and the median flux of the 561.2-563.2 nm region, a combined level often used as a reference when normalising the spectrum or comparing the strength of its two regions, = 18.2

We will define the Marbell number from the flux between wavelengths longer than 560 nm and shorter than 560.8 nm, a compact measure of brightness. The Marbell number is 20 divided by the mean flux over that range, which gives 2.19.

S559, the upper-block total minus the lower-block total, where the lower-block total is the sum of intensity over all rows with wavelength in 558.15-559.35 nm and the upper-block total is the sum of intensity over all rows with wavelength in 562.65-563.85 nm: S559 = -0.97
